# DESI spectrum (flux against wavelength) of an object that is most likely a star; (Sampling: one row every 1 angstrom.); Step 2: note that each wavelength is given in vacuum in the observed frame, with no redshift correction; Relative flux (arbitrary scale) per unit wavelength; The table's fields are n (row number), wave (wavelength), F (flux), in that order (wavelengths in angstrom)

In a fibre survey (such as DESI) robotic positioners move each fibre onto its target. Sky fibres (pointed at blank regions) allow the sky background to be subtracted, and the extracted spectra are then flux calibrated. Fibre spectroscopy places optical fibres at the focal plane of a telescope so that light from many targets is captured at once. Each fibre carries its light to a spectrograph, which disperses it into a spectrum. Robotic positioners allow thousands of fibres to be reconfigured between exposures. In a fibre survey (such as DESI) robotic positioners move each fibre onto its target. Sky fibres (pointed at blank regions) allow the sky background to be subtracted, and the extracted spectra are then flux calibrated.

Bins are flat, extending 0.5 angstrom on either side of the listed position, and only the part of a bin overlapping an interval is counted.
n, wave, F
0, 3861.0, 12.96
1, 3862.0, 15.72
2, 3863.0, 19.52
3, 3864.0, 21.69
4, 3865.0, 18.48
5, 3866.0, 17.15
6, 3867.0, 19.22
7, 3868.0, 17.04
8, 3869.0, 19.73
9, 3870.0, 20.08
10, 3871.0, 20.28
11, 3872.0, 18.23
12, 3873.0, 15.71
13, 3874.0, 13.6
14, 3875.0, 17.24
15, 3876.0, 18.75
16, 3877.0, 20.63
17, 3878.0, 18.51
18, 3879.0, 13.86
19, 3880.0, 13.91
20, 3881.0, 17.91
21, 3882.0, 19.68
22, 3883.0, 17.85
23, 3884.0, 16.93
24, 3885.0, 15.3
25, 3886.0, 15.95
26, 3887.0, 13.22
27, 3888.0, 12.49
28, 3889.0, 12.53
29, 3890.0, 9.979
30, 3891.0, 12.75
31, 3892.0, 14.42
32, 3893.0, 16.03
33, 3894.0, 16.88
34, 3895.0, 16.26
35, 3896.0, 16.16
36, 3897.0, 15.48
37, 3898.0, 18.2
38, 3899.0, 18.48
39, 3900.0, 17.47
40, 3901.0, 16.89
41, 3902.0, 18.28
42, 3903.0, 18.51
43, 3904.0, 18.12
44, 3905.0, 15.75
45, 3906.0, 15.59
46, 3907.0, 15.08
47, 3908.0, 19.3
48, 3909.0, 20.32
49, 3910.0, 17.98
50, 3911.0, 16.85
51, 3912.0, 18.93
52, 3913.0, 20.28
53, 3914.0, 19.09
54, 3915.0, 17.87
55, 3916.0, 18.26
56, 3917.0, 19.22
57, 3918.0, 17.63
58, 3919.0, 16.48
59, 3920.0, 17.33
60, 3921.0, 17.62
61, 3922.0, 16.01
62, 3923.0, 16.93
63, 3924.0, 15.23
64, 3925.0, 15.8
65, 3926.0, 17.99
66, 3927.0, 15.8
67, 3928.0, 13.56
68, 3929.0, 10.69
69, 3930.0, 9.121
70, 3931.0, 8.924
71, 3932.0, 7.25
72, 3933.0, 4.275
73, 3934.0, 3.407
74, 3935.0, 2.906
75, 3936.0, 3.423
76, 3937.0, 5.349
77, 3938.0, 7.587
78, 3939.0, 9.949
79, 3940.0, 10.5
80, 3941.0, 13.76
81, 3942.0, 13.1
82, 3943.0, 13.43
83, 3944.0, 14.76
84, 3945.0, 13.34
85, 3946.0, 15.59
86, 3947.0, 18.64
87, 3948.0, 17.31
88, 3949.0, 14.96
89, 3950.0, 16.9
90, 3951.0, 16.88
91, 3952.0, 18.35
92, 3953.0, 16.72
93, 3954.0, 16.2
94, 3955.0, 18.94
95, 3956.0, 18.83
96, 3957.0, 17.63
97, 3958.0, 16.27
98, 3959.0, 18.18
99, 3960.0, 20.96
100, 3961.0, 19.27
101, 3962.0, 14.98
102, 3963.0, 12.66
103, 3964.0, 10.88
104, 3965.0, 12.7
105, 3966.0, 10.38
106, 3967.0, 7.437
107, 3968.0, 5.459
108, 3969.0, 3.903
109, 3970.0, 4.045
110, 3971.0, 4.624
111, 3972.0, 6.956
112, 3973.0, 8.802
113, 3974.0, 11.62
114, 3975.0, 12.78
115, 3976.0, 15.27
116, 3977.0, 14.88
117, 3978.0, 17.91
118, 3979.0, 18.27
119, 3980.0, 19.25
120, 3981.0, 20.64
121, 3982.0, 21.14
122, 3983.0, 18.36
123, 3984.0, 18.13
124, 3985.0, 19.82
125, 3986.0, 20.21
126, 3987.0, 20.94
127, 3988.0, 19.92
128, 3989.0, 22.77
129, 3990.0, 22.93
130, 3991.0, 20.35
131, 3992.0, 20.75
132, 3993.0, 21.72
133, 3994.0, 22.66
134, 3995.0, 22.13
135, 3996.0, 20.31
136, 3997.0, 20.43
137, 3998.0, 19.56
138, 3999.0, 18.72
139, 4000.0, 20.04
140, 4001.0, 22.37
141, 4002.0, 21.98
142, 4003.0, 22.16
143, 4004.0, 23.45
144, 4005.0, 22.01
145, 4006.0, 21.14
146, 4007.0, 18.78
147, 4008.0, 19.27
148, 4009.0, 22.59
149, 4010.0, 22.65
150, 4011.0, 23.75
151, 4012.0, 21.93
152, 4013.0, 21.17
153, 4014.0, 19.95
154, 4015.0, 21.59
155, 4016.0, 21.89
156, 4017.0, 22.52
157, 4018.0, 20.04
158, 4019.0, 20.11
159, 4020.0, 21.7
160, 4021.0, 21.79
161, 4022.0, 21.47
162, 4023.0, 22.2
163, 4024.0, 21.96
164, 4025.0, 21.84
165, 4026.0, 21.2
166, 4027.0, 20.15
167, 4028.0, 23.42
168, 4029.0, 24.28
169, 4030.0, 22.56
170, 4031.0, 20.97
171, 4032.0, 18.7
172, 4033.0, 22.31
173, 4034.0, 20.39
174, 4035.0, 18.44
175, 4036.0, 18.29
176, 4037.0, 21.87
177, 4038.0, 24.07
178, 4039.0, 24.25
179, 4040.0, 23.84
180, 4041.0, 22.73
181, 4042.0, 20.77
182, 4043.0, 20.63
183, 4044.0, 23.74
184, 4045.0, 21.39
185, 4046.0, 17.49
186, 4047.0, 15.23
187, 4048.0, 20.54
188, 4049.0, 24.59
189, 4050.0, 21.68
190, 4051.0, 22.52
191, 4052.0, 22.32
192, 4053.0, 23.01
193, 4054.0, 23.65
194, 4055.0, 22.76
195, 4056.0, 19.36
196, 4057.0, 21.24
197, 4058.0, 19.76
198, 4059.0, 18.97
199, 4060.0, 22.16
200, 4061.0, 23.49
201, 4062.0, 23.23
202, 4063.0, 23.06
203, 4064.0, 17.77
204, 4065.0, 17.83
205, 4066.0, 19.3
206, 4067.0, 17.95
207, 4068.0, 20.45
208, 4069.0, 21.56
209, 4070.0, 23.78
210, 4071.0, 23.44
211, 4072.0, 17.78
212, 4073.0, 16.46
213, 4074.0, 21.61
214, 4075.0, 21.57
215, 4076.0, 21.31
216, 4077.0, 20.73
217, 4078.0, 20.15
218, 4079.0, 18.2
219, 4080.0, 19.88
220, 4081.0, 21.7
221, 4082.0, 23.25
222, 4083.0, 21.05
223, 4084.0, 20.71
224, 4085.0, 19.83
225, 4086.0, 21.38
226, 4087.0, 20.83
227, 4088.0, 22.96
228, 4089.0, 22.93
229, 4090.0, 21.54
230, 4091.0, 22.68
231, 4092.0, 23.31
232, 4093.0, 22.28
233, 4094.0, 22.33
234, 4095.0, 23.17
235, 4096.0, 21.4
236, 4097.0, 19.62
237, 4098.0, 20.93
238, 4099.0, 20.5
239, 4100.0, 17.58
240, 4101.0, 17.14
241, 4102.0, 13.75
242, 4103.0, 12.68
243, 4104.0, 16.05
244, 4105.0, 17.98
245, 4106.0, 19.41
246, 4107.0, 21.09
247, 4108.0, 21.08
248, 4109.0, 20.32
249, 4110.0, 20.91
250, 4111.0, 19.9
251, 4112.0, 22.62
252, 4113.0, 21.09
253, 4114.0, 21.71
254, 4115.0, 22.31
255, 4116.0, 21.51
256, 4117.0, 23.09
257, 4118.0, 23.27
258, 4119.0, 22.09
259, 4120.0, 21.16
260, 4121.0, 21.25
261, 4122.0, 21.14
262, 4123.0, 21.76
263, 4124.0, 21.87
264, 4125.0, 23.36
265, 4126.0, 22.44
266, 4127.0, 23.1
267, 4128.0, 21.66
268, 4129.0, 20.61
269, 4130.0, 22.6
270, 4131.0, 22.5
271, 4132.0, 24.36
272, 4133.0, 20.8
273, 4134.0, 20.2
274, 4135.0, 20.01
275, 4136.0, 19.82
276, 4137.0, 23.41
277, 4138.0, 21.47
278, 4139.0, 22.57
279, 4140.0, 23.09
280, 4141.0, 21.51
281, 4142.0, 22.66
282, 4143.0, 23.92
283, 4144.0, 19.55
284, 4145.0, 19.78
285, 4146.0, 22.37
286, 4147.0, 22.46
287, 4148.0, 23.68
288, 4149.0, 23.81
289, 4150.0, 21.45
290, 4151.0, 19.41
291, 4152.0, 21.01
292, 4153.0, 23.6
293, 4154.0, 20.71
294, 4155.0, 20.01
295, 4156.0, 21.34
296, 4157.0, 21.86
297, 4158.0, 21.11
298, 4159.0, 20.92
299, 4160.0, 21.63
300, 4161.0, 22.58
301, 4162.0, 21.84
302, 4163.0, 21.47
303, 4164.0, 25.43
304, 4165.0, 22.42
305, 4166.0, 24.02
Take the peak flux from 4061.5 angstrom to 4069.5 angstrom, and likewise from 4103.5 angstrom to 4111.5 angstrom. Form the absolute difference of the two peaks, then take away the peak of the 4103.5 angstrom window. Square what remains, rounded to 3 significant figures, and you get 359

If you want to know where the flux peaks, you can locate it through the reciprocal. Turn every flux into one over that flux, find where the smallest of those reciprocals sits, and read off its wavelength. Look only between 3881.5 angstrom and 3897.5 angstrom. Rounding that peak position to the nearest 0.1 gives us 3882.0 angstrom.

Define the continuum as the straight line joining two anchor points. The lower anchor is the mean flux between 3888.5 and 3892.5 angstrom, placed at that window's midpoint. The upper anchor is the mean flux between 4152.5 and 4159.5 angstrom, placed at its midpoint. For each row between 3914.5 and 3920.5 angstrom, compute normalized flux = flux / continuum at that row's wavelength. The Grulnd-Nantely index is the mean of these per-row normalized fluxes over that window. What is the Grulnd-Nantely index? 1.34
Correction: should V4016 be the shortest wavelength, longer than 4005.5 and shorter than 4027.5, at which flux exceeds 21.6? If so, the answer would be 4009.0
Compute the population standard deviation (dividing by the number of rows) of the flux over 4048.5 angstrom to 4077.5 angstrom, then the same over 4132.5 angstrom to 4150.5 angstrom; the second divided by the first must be 0.68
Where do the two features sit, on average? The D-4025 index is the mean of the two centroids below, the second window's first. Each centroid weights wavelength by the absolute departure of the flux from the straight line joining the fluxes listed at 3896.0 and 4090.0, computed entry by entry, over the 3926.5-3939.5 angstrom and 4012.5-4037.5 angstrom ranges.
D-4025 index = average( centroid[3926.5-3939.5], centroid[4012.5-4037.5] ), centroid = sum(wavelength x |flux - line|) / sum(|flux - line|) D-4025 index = 3979.6 angstrom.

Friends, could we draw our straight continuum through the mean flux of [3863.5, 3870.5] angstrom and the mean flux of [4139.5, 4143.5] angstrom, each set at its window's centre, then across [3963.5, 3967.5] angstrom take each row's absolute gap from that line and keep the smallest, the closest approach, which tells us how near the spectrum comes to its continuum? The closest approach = 7.7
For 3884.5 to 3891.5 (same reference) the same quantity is 3.4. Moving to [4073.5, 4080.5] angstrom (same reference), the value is 0.3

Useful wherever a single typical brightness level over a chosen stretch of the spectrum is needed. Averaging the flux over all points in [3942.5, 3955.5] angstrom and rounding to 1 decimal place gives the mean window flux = 16.3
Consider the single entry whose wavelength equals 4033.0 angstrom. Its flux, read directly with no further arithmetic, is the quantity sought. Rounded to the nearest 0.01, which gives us 22.31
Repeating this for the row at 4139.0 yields 22.57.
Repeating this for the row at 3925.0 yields 15.80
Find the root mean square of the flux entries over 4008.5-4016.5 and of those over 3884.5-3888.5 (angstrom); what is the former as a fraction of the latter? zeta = 1.5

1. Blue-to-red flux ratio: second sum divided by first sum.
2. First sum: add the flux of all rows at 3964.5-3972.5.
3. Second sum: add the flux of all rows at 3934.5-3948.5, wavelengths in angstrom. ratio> 2.9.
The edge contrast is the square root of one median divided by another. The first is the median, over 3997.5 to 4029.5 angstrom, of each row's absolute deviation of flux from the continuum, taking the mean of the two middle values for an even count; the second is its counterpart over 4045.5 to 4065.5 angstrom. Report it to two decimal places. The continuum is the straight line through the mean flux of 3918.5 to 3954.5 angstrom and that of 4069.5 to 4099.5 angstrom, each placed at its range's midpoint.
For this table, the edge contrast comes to 1.26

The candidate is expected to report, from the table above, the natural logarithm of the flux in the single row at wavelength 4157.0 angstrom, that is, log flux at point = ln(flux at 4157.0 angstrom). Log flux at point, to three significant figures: 3.08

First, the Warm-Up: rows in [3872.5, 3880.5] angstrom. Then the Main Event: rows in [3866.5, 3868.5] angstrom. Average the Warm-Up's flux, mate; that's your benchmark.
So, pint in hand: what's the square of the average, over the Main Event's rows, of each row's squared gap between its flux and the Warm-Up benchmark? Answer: 14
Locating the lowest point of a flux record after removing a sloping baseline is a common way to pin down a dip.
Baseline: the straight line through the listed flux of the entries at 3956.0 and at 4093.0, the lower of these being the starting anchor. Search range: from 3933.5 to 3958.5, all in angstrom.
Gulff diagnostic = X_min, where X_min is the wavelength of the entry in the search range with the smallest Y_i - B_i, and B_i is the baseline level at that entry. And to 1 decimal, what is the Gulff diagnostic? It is 3935.0 angstrom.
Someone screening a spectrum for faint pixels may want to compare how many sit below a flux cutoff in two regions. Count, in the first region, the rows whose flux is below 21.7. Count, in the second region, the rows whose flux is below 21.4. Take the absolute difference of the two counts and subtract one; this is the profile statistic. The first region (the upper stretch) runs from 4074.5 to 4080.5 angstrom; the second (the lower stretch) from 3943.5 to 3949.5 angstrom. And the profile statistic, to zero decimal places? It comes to -1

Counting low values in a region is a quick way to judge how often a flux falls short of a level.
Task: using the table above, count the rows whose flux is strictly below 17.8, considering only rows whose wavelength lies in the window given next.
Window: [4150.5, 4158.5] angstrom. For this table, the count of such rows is 0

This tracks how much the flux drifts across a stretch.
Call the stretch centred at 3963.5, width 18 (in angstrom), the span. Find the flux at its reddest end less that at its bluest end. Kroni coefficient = -12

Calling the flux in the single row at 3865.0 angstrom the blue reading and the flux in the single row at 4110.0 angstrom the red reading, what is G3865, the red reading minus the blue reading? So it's 2.4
